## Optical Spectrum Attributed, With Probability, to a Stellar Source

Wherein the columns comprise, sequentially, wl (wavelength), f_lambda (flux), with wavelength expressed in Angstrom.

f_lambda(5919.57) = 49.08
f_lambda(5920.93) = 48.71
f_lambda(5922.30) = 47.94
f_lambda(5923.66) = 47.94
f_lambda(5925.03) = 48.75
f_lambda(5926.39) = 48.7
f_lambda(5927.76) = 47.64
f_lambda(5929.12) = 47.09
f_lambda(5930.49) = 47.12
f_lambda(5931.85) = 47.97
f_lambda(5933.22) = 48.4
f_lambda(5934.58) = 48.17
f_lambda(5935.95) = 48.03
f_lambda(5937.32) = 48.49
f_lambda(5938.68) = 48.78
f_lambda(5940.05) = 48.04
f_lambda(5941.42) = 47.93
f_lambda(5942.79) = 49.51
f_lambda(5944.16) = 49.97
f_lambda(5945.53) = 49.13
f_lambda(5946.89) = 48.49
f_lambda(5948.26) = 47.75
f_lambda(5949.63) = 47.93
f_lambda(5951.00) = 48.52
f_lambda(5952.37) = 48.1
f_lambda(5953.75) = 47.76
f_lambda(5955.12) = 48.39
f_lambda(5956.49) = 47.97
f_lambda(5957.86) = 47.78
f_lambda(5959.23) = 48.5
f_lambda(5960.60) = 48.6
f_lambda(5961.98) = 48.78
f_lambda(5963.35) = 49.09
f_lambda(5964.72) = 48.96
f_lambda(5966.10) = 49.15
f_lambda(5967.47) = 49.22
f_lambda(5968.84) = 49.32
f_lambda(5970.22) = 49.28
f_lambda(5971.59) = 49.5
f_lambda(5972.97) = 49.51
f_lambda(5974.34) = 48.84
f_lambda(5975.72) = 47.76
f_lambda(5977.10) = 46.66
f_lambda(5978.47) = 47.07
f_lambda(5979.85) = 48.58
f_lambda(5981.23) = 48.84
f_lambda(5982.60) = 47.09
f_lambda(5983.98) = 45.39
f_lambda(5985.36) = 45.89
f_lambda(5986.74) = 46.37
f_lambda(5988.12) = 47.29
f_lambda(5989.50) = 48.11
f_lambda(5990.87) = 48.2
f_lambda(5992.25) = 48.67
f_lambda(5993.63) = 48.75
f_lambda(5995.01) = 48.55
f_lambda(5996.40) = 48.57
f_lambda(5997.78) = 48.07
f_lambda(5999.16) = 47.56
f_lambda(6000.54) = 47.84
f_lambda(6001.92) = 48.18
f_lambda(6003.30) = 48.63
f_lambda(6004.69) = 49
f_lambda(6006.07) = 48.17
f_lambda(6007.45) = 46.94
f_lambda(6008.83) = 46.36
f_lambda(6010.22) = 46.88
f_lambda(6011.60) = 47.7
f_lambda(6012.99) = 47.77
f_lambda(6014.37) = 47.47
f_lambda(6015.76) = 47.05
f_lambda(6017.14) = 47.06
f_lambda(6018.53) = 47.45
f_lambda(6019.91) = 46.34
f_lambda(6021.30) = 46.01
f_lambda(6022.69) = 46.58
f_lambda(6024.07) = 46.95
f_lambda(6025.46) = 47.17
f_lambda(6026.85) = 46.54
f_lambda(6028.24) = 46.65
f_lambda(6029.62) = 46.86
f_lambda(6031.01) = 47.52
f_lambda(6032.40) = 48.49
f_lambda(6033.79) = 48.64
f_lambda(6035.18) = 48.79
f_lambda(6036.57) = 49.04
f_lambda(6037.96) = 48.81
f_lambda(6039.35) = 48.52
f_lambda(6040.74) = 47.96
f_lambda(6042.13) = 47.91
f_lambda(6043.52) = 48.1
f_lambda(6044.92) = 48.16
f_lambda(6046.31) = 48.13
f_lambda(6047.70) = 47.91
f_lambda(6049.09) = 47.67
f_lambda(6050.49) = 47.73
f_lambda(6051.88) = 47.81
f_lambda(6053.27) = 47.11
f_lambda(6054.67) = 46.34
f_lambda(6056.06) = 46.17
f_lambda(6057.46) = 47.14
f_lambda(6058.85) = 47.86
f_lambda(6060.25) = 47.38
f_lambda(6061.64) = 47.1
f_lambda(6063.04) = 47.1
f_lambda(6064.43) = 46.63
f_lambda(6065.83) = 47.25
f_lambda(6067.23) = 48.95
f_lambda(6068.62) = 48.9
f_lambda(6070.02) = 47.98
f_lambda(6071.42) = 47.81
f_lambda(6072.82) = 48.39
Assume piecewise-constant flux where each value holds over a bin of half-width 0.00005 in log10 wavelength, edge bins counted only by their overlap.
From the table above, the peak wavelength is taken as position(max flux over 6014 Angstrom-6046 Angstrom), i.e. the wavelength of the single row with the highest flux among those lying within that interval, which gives 6036.57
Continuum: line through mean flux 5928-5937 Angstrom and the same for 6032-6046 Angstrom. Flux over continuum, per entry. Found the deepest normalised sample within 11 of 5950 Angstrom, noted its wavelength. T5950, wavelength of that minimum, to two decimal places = 5957.86 Angstrom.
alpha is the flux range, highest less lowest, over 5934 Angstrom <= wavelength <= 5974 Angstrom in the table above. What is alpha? 2.2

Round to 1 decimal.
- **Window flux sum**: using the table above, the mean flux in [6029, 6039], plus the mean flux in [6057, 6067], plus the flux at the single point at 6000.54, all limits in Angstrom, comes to 143.4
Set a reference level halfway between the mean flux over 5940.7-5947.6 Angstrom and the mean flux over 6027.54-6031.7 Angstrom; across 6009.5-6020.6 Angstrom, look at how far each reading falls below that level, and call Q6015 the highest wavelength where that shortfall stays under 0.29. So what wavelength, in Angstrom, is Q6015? 6012.99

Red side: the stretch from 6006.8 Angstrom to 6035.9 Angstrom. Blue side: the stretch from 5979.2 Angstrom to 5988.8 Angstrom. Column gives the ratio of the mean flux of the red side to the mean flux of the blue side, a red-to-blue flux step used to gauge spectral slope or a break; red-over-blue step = 1.00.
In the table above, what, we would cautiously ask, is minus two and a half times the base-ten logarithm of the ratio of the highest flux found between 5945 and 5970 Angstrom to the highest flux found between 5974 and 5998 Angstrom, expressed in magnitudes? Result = -0.011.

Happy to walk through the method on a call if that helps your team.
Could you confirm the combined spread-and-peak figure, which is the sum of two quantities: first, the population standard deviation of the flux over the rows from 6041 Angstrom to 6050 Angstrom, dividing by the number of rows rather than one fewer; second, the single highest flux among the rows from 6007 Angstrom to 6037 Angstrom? 49.2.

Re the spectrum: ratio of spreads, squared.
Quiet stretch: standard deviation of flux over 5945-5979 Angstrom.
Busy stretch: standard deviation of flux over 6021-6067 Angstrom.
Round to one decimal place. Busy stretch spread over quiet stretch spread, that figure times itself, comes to 1.2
